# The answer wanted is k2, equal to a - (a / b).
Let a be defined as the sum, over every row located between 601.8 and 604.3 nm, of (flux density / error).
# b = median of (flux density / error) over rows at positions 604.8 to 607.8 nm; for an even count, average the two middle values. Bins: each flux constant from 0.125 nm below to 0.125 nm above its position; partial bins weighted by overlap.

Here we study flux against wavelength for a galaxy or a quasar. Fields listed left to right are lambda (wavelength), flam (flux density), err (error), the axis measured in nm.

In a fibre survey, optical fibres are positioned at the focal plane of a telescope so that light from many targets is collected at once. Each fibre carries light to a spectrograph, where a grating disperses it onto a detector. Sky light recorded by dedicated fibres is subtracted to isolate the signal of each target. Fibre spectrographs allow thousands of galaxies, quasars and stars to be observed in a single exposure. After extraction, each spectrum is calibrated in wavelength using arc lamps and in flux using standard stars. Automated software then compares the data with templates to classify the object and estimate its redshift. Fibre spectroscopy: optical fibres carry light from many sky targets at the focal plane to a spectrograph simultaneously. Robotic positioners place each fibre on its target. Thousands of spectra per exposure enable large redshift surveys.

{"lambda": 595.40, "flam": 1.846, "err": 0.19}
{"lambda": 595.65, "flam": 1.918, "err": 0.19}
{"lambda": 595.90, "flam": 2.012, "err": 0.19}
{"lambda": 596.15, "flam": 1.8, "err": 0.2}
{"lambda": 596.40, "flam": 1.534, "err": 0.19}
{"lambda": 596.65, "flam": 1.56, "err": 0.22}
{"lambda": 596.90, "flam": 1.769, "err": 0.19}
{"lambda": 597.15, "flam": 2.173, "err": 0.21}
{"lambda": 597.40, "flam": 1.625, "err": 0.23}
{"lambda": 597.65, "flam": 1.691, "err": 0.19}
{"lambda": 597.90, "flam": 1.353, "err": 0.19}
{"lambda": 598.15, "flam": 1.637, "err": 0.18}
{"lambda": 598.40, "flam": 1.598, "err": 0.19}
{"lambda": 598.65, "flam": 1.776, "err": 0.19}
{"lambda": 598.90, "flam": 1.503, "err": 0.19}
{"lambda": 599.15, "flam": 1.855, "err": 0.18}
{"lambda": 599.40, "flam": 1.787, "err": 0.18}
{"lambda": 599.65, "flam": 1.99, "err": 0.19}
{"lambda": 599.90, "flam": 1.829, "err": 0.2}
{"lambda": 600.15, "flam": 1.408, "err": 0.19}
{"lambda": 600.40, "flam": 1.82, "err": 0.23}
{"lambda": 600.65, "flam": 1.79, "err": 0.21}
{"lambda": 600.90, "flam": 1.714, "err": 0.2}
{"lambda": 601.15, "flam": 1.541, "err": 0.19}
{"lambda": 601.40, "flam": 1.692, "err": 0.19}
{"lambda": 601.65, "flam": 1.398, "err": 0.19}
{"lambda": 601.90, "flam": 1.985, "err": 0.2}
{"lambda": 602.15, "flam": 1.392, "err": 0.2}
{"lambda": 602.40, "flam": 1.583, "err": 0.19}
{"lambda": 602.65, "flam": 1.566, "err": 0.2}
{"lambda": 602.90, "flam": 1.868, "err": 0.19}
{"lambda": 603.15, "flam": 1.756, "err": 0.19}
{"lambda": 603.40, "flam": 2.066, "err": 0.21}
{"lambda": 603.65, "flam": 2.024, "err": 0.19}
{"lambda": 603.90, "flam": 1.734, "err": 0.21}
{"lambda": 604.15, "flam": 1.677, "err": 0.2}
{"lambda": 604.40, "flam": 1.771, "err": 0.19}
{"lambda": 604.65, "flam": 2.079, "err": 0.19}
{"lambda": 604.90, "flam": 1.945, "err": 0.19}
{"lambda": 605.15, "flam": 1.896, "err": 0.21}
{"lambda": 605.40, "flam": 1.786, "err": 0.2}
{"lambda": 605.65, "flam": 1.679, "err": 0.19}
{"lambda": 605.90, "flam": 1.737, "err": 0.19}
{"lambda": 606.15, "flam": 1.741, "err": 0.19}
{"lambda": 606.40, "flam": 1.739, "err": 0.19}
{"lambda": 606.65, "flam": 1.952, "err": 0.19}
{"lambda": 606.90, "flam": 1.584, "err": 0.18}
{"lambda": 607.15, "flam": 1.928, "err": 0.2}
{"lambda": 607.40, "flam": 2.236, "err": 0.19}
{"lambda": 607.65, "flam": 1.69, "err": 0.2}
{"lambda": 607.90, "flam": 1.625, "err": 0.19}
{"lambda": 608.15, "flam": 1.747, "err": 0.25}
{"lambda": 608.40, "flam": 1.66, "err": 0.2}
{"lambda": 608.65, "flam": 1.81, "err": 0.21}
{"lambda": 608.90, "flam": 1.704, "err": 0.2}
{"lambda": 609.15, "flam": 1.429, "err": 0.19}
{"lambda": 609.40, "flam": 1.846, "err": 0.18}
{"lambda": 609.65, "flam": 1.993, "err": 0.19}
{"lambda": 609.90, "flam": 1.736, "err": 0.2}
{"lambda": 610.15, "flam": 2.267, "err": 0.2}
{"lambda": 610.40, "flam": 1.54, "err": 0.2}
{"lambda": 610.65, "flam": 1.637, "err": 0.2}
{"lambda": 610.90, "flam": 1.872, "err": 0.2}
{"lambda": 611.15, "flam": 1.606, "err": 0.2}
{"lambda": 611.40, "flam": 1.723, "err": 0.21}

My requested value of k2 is 79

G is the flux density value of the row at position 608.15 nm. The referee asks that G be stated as 1.747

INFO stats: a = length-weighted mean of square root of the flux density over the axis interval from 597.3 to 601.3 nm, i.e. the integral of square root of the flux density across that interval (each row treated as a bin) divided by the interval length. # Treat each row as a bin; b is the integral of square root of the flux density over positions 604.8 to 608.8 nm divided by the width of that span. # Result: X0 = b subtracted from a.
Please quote -0.04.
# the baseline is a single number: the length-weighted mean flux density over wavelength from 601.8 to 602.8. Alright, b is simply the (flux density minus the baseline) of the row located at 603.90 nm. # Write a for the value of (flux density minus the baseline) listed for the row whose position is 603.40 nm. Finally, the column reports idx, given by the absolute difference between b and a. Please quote 0.33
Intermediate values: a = 0.44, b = 0.11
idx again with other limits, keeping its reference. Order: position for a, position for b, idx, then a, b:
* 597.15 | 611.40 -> 0.45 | 0.54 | 0.09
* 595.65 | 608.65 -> 0.11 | 0.29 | 0.18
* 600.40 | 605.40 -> 0.03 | 0.19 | 0.16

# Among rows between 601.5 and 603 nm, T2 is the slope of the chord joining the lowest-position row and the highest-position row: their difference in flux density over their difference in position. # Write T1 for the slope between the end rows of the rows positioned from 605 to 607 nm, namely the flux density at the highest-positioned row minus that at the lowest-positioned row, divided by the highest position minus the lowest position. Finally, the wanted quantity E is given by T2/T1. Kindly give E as -2.1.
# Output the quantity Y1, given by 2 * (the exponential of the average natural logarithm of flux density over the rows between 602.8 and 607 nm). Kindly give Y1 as 3.64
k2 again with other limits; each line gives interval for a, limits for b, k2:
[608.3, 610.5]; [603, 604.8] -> 73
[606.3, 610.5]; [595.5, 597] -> 138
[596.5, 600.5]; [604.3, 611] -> 124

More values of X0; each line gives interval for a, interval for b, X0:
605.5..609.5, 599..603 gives 0.02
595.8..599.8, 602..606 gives -0.02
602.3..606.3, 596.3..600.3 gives 0.04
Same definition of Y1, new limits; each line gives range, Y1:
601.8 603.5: 3.46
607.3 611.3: 3.52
